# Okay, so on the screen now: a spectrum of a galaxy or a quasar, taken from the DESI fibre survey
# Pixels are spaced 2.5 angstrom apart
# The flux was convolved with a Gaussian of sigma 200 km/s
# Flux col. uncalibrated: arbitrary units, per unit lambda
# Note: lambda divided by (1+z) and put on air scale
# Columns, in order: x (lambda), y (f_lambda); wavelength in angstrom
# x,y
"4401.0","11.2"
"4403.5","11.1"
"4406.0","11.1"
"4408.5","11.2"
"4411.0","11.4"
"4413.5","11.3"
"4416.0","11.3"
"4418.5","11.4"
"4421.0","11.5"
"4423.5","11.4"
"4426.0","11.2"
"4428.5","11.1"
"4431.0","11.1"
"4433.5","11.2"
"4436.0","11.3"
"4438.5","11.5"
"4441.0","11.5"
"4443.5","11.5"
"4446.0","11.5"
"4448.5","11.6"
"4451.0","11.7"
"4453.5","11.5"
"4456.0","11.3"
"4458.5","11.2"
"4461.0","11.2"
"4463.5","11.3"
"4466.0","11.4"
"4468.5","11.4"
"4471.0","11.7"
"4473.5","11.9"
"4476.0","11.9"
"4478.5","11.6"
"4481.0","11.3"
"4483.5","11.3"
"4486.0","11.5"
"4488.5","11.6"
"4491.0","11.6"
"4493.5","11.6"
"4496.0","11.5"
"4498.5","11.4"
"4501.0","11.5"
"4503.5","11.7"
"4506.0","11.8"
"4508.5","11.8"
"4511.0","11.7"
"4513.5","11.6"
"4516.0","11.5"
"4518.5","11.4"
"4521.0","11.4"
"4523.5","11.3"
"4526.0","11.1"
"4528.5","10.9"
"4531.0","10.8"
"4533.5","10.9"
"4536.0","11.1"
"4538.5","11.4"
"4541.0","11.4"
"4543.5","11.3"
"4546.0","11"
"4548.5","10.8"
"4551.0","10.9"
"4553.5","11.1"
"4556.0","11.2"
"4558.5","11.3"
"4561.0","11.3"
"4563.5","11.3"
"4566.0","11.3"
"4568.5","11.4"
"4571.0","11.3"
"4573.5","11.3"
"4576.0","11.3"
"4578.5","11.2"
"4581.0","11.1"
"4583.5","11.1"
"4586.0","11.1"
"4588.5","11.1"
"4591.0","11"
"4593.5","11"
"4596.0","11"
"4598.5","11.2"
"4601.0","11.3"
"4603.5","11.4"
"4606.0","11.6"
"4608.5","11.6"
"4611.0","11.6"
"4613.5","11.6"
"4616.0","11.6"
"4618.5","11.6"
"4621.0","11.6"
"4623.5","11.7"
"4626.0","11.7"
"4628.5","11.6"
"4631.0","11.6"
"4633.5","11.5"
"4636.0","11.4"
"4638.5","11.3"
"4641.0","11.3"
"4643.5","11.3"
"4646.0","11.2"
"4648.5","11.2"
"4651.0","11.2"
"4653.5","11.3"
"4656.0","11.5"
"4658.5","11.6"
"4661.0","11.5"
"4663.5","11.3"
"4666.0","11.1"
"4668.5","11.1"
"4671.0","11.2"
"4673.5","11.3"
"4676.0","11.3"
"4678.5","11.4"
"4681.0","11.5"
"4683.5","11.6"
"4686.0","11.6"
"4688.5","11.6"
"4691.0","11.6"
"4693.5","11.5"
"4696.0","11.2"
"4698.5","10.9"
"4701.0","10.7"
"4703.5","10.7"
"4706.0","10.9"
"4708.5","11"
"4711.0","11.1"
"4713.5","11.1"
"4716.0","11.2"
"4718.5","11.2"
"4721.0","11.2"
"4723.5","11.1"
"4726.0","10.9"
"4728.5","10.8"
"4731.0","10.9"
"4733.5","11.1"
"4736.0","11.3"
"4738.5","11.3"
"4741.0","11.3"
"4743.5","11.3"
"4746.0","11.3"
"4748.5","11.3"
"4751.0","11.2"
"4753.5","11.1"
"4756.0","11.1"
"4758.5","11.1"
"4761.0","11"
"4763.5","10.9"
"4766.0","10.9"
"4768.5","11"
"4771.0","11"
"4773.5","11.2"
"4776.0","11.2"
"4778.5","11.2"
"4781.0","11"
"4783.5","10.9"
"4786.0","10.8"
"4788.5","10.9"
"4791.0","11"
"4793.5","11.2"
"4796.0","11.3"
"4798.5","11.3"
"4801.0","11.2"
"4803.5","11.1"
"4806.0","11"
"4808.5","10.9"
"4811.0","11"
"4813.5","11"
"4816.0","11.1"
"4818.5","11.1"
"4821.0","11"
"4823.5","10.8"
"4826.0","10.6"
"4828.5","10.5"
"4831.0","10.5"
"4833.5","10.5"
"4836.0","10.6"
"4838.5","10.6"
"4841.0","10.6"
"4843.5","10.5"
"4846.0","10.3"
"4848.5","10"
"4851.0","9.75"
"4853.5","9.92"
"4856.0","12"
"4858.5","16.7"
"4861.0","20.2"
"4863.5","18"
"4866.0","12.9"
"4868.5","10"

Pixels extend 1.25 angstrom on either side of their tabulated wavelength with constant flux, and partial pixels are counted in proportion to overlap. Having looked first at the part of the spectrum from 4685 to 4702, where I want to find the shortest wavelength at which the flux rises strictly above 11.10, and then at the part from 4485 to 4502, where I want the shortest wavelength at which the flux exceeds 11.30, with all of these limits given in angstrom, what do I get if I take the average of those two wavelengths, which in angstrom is 4586.0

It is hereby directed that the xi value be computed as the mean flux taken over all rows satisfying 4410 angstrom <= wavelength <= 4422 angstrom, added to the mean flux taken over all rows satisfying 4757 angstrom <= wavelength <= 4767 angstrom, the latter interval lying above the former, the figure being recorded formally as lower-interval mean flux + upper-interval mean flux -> 22.4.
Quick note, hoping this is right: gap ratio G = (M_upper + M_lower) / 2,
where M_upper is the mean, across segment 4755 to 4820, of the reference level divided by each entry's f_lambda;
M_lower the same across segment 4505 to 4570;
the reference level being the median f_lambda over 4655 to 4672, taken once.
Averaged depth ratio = 1.013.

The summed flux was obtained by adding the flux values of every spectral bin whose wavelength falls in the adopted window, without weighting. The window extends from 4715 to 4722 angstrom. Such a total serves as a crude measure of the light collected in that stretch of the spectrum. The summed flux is 33.6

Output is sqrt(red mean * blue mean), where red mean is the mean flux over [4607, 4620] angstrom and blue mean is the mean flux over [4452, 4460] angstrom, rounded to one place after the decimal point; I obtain 11.5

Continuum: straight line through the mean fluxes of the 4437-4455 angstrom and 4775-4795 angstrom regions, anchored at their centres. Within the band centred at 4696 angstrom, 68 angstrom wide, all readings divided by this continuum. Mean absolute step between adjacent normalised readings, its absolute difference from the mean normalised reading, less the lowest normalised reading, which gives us 0.034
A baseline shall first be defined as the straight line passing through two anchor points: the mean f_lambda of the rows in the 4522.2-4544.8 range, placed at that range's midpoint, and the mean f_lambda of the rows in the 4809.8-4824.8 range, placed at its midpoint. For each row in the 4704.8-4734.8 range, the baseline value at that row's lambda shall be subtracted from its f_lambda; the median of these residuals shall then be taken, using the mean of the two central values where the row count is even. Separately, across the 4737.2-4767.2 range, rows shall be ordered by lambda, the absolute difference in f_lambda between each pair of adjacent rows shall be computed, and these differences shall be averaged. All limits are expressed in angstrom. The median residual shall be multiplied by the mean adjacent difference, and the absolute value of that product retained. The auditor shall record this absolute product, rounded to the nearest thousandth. 0.002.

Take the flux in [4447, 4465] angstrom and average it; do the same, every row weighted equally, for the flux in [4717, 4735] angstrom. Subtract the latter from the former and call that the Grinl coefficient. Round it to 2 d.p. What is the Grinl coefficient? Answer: 0.37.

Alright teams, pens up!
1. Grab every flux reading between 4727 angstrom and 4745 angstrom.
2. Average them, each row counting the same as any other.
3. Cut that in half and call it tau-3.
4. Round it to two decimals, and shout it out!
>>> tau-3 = 5.57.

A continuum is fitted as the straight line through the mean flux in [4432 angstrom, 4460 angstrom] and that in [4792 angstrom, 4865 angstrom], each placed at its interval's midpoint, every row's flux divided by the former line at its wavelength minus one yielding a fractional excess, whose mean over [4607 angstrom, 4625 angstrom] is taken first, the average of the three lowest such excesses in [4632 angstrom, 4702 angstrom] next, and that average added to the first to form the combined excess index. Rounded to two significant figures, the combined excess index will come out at -0.043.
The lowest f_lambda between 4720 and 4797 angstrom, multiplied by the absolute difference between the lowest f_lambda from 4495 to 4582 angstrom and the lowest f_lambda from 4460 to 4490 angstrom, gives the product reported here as 4.3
